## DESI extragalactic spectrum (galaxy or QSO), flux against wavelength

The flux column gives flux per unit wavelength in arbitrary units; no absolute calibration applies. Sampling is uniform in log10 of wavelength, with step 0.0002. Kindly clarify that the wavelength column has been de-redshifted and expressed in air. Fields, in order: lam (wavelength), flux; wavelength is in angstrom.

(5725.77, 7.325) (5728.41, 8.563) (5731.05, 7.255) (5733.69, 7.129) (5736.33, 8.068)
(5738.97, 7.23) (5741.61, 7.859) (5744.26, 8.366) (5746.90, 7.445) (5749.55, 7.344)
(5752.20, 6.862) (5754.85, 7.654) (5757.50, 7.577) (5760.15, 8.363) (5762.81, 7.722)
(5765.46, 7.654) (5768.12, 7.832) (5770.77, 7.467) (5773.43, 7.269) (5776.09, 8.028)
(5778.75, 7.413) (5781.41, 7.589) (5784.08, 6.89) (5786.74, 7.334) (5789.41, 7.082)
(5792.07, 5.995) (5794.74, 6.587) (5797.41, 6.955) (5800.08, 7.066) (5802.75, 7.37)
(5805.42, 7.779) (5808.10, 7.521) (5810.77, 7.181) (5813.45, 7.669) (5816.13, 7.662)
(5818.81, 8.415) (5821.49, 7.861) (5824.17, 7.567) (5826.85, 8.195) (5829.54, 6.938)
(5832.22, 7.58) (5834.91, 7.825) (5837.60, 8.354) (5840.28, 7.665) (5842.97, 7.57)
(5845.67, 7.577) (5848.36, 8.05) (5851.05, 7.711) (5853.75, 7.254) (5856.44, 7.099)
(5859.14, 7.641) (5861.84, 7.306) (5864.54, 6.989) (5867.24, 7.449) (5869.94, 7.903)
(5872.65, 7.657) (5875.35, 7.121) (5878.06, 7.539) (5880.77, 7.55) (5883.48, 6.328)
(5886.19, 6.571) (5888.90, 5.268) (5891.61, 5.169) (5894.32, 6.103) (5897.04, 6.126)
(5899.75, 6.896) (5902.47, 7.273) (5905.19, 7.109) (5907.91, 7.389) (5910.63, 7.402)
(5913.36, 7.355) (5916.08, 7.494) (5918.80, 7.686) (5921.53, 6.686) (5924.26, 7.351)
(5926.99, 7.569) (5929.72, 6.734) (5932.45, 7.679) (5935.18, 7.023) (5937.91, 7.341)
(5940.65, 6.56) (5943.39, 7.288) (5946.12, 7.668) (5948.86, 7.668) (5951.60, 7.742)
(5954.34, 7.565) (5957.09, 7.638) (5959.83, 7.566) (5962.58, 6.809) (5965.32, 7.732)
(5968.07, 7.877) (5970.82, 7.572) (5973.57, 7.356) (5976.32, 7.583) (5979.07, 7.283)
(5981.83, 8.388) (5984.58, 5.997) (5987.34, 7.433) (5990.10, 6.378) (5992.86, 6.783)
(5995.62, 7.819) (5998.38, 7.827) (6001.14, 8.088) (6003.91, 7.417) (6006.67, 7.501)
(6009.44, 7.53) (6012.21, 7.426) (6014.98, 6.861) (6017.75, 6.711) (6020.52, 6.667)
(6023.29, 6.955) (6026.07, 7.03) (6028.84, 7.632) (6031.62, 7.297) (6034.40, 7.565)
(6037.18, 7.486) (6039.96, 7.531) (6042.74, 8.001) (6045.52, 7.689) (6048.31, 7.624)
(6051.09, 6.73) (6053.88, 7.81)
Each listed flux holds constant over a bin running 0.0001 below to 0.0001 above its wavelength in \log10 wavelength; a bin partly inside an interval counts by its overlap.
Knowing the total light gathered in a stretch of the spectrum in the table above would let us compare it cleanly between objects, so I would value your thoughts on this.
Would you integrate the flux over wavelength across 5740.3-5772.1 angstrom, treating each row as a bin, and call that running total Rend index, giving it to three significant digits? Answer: 244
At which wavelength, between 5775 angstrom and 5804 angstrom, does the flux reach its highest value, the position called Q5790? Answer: 5776.09 angstrom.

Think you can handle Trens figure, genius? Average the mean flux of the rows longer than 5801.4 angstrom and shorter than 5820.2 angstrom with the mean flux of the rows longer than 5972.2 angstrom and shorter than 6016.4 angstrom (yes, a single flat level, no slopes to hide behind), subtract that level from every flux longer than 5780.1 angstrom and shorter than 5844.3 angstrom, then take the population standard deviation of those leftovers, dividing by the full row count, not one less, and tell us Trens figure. 0.54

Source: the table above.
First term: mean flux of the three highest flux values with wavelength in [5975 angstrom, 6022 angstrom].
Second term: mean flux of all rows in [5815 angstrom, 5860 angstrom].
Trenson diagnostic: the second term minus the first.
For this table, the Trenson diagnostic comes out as -0.40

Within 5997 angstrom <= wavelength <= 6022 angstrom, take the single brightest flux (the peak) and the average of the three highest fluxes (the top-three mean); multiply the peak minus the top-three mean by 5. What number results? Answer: 1.4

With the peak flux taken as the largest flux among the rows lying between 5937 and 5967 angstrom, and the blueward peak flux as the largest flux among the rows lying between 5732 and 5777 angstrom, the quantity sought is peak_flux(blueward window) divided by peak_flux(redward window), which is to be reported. 1.08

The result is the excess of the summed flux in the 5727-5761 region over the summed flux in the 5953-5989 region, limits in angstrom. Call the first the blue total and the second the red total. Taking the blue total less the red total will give 2.9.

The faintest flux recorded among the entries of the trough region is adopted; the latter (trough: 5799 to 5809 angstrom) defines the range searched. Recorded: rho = 7.066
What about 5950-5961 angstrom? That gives 7.565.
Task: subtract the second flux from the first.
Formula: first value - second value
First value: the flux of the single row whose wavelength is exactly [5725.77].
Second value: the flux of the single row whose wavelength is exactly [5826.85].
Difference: -0.87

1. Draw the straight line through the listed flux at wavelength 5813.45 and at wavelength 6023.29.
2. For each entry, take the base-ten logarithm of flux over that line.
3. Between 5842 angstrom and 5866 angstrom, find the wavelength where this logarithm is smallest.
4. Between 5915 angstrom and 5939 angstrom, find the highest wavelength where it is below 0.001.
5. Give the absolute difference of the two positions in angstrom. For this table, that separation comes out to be 70.6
